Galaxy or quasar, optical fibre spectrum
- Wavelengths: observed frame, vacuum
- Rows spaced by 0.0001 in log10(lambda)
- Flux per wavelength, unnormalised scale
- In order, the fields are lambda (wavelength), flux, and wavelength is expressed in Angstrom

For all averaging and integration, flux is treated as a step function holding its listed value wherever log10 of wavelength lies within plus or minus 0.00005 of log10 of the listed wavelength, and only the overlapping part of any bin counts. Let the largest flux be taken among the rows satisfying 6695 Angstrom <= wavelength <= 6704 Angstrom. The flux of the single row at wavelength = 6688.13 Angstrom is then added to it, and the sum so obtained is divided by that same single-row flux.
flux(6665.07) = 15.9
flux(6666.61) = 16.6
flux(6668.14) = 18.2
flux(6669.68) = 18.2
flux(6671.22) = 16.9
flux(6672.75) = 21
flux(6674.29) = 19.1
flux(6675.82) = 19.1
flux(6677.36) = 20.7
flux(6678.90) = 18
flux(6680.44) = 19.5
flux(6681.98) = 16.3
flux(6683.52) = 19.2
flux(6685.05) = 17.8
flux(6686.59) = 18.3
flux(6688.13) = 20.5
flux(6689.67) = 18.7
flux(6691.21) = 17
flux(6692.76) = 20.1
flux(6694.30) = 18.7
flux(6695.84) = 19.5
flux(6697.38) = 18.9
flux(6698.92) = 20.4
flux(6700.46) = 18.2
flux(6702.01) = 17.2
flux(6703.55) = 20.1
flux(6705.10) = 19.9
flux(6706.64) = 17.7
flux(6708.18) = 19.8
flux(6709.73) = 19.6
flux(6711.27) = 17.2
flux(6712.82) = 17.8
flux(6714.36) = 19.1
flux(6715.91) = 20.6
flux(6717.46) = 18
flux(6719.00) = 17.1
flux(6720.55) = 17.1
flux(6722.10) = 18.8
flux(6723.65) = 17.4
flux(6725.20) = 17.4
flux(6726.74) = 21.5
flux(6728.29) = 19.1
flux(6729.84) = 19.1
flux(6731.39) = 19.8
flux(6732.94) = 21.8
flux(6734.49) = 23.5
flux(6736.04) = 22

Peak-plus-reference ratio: 2.00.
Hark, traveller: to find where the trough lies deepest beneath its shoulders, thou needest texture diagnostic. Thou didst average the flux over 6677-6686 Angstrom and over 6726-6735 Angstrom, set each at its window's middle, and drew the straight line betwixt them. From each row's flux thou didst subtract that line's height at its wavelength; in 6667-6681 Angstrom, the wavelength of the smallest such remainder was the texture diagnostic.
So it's 6671.22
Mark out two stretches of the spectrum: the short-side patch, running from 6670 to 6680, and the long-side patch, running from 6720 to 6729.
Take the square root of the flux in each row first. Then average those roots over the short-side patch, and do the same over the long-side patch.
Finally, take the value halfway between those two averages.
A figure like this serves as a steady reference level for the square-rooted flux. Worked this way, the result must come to 4.34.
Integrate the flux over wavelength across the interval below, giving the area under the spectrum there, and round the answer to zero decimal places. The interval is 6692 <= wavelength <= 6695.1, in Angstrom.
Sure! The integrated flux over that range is 60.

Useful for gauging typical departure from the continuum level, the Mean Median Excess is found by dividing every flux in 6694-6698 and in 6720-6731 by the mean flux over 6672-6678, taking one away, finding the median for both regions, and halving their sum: -0.056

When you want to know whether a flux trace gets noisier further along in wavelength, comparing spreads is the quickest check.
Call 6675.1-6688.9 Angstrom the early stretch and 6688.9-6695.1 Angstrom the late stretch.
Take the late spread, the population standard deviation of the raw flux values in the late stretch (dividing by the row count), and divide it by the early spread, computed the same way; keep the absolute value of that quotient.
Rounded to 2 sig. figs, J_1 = 0.84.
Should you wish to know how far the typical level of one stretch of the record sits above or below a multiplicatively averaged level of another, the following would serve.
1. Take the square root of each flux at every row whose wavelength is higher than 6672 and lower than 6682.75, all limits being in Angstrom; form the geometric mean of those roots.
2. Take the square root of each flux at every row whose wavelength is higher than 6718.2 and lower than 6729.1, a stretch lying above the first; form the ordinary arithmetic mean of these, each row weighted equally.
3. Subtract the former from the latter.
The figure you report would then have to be -0.08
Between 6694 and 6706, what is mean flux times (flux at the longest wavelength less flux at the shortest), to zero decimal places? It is 23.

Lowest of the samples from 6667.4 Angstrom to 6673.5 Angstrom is 16.9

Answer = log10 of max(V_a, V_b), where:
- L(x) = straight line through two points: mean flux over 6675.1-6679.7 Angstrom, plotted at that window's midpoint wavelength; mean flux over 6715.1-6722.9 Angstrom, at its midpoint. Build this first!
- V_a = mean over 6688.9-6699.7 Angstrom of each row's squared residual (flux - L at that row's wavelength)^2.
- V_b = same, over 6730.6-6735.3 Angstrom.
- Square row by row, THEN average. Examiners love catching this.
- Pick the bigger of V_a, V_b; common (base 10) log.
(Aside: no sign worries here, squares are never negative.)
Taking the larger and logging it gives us 1.2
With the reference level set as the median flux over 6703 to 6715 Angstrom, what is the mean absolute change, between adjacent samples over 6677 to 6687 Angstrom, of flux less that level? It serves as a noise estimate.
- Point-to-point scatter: 2.03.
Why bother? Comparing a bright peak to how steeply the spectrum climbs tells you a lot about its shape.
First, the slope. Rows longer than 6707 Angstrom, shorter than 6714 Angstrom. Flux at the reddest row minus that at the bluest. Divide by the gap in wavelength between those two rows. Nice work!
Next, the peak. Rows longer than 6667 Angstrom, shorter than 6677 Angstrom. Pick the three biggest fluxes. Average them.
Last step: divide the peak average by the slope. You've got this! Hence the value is -46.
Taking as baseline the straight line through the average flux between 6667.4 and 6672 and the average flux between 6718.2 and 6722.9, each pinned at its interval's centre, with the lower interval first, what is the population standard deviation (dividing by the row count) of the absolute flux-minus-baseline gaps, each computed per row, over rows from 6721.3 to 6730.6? 1.20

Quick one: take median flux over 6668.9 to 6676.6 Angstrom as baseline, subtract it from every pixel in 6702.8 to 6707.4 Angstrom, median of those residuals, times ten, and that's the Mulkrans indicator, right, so 8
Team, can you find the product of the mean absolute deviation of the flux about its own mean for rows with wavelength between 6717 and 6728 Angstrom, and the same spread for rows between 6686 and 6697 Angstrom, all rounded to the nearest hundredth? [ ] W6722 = 1.02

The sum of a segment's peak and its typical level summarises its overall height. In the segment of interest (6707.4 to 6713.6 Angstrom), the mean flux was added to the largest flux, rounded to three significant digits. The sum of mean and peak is 38.4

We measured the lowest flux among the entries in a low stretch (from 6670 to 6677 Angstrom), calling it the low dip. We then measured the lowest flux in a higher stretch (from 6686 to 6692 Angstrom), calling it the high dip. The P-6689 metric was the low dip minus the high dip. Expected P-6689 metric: -0.1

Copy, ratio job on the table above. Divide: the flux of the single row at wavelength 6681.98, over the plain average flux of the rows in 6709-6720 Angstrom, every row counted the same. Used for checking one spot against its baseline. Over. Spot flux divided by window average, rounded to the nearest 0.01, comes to 0.88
